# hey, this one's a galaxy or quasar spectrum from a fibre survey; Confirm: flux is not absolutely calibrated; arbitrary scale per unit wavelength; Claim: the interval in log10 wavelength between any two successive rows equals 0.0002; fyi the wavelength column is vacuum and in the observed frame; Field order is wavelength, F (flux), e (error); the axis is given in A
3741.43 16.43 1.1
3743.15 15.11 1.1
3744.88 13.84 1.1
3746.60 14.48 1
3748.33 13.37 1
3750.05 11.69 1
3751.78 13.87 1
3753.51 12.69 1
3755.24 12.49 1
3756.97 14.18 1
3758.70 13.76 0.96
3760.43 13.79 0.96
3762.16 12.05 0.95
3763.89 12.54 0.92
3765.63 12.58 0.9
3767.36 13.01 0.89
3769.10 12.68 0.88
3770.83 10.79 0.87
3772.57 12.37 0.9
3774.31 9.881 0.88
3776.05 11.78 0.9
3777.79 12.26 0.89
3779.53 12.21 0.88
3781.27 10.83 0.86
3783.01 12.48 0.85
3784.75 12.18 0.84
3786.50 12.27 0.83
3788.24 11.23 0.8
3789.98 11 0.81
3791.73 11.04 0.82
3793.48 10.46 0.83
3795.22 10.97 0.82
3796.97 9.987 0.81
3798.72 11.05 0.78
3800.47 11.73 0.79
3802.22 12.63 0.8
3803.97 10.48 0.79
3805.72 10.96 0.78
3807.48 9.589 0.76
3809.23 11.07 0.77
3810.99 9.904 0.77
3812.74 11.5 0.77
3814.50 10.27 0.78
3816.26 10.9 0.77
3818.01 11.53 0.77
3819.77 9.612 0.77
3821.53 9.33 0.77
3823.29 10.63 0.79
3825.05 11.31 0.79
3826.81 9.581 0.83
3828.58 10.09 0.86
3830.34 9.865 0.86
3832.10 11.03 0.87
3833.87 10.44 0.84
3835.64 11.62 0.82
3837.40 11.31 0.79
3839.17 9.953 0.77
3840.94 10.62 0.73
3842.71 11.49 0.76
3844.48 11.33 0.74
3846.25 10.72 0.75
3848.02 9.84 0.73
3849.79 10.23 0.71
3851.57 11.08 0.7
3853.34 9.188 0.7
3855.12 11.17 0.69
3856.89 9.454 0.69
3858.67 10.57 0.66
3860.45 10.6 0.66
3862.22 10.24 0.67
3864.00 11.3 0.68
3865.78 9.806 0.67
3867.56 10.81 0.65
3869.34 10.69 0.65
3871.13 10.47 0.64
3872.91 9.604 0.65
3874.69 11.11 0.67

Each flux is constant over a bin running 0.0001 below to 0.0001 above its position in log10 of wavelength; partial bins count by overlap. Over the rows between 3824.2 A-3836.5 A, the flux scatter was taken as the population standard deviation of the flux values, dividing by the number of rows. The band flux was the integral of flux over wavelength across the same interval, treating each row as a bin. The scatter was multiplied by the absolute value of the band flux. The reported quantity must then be 93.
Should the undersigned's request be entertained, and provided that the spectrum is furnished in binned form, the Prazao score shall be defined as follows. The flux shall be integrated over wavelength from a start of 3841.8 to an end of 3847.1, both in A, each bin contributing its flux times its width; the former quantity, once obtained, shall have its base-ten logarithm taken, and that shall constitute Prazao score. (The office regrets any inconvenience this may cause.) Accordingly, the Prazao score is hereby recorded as 1.77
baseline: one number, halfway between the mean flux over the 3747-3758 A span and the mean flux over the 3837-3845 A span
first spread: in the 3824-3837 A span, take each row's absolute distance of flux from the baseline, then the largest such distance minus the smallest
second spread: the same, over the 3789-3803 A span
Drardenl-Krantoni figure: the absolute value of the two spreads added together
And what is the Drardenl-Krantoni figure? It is 3.8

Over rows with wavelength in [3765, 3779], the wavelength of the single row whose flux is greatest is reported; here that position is 3767.36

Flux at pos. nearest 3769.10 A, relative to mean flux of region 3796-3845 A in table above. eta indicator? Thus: 1.18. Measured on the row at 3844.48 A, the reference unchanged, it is 1.06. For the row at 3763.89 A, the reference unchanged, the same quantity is 1.17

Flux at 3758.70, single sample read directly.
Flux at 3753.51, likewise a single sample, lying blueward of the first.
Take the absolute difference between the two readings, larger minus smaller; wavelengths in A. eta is 1.1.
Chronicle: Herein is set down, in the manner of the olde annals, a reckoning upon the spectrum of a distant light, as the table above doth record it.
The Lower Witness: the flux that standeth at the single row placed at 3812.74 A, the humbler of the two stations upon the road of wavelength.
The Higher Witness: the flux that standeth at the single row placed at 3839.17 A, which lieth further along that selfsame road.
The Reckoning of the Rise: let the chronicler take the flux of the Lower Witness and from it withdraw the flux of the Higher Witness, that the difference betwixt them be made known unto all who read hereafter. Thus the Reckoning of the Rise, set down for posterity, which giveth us 1.5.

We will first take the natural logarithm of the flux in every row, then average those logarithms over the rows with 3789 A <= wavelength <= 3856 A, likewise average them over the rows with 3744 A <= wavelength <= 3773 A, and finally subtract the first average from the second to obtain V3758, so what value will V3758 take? 0.19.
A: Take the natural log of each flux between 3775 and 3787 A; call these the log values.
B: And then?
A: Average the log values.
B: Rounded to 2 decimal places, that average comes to 2.48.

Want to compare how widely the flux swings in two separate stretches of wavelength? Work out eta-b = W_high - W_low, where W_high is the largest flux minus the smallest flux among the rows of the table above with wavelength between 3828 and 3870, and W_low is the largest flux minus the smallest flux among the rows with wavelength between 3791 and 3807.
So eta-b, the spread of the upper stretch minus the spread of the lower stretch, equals -0.21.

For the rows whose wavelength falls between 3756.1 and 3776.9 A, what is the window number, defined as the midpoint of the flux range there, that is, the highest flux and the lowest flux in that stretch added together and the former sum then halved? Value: 12.0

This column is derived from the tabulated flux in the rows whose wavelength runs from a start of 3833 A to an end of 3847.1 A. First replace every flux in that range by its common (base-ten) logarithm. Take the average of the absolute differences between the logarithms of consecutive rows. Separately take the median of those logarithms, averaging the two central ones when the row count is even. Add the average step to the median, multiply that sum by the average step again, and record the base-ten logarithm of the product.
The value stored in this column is -1.50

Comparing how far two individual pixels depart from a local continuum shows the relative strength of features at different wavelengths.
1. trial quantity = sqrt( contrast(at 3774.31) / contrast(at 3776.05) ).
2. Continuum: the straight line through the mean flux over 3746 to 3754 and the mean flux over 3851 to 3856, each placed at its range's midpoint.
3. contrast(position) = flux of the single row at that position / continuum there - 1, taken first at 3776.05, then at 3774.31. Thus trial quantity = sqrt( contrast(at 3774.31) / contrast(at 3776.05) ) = 1.9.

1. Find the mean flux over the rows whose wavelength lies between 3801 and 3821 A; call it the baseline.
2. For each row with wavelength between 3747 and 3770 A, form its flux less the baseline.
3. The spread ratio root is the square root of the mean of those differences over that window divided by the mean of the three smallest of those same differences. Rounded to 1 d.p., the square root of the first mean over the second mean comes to 1.3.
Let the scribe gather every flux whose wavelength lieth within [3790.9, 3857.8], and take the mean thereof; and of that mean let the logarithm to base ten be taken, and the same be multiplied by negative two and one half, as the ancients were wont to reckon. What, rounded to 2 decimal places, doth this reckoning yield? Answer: -2.57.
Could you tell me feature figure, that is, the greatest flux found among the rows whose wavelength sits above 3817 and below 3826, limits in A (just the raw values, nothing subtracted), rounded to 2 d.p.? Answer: 11.53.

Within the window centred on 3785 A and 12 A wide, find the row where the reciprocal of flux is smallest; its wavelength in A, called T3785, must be 3783.01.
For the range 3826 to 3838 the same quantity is 3835.64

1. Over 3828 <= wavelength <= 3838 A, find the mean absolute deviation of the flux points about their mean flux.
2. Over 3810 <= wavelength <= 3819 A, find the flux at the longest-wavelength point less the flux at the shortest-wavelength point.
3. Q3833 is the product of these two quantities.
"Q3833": 1.0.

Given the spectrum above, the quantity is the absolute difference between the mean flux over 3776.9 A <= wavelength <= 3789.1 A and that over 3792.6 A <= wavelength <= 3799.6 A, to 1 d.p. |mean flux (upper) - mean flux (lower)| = 1.3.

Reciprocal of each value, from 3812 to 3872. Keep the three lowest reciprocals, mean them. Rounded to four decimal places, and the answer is 0.0866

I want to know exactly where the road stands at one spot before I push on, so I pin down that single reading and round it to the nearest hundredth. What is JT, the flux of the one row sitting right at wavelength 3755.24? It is 12.49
